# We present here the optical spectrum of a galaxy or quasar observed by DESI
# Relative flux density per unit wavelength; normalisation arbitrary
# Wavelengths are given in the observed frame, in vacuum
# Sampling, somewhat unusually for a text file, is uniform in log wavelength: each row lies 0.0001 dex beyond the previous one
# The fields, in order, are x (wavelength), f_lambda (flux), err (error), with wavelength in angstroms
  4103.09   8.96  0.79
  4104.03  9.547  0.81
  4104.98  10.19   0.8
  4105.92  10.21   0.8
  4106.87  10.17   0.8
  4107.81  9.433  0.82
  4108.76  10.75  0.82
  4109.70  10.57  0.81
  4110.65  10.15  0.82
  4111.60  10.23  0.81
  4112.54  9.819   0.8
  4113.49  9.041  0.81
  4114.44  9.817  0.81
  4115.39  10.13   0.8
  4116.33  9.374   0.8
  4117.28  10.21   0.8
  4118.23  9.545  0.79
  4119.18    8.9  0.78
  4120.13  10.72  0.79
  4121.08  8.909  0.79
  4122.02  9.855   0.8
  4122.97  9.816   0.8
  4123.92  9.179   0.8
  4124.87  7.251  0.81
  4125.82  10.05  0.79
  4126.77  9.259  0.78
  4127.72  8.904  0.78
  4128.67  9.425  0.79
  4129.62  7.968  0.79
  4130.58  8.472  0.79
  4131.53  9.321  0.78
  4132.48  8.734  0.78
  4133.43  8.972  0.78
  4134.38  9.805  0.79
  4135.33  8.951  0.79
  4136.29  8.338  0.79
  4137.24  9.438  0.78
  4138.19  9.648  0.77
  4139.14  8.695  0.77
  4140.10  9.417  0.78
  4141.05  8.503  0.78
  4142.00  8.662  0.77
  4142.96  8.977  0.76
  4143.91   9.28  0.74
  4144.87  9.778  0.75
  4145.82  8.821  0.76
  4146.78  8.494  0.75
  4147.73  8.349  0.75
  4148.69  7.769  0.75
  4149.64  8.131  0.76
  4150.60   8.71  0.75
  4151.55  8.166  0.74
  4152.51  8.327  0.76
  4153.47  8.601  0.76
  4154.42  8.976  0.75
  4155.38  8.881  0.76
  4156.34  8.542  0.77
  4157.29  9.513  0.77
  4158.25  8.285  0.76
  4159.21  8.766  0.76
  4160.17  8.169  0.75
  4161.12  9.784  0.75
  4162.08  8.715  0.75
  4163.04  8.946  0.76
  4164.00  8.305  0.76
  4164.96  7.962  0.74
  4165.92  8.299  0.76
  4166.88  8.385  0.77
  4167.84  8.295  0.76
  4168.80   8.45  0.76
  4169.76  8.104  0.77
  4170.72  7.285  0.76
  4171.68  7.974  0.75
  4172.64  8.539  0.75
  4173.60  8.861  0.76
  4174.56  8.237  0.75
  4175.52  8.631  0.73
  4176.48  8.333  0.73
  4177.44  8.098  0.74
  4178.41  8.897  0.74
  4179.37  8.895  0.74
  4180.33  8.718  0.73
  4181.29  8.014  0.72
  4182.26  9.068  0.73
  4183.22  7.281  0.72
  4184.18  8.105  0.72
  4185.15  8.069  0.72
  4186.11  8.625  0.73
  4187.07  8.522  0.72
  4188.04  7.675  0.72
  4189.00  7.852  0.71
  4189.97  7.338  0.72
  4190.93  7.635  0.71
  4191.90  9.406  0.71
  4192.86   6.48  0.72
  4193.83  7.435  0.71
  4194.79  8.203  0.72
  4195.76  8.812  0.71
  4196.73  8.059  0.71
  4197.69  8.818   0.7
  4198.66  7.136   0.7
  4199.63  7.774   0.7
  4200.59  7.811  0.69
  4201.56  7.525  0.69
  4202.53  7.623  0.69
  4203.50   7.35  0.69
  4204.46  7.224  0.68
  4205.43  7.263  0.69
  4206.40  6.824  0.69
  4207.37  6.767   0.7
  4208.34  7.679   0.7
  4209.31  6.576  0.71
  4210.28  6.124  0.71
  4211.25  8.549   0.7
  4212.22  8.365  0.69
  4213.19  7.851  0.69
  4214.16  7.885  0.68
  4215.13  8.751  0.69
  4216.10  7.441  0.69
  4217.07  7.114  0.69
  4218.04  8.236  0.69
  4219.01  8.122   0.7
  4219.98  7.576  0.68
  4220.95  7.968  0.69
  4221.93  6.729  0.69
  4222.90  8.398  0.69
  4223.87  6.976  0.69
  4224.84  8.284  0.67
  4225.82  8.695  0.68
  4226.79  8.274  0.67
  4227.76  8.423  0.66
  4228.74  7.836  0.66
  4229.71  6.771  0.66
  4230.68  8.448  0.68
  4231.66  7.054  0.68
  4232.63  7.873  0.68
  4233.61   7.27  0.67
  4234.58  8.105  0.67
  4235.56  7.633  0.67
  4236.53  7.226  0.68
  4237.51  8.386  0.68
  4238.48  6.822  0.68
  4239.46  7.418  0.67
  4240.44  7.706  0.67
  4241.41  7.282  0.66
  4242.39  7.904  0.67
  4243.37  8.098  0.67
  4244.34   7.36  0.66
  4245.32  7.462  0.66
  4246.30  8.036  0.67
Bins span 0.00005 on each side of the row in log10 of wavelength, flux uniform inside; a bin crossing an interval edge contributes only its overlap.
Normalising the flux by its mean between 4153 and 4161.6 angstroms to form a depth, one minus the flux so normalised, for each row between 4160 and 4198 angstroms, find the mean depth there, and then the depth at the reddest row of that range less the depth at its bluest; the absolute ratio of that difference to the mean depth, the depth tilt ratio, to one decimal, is 1.2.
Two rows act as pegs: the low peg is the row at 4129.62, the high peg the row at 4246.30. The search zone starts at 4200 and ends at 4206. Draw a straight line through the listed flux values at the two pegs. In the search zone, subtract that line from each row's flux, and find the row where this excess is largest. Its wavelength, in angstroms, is 4200.59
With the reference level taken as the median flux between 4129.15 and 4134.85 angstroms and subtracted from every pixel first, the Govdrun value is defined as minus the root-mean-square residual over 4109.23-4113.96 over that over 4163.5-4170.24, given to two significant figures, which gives -2.0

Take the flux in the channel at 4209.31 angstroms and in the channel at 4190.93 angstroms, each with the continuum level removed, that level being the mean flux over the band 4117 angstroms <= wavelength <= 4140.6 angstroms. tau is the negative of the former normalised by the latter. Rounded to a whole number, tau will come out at -2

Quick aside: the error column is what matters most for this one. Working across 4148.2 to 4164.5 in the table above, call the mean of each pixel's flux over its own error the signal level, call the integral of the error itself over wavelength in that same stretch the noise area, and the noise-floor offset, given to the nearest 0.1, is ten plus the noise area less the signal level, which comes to 10.9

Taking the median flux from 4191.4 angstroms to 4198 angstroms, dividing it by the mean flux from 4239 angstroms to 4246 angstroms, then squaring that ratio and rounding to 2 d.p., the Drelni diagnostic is 1.16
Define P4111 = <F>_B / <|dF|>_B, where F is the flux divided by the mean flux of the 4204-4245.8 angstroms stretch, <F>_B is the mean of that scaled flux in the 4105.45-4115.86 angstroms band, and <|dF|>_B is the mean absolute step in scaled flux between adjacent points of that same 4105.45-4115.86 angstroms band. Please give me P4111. 20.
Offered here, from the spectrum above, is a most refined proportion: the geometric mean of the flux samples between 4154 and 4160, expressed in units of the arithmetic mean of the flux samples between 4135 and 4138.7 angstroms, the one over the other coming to 0.97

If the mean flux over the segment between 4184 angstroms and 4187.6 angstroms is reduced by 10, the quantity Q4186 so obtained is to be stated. -1.67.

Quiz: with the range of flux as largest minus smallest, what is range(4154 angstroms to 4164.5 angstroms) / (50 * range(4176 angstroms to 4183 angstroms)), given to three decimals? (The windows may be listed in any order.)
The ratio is 0.031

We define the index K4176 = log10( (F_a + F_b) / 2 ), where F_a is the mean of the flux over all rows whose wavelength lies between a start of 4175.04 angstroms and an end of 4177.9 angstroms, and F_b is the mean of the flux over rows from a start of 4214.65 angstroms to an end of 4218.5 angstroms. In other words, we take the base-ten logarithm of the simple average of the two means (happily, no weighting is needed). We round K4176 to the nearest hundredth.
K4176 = 0.91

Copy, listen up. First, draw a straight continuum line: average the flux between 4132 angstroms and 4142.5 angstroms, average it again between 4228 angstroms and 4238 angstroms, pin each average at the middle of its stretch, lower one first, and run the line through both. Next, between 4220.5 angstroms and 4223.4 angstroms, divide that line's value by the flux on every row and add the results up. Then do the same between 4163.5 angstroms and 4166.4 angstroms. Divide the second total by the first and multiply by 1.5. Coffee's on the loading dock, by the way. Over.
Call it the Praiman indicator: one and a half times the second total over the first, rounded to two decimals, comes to 1.54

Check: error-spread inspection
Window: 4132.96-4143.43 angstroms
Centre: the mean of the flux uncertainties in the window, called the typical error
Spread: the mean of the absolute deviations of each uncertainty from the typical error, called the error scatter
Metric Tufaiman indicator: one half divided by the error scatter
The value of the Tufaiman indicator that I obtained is 64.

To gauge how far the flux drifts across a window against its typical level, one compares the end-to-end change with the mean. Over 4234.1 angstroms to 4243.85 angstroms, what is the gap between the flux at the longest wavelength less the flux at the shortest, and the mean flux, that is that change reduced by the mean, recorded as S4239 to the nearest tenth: -7.7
